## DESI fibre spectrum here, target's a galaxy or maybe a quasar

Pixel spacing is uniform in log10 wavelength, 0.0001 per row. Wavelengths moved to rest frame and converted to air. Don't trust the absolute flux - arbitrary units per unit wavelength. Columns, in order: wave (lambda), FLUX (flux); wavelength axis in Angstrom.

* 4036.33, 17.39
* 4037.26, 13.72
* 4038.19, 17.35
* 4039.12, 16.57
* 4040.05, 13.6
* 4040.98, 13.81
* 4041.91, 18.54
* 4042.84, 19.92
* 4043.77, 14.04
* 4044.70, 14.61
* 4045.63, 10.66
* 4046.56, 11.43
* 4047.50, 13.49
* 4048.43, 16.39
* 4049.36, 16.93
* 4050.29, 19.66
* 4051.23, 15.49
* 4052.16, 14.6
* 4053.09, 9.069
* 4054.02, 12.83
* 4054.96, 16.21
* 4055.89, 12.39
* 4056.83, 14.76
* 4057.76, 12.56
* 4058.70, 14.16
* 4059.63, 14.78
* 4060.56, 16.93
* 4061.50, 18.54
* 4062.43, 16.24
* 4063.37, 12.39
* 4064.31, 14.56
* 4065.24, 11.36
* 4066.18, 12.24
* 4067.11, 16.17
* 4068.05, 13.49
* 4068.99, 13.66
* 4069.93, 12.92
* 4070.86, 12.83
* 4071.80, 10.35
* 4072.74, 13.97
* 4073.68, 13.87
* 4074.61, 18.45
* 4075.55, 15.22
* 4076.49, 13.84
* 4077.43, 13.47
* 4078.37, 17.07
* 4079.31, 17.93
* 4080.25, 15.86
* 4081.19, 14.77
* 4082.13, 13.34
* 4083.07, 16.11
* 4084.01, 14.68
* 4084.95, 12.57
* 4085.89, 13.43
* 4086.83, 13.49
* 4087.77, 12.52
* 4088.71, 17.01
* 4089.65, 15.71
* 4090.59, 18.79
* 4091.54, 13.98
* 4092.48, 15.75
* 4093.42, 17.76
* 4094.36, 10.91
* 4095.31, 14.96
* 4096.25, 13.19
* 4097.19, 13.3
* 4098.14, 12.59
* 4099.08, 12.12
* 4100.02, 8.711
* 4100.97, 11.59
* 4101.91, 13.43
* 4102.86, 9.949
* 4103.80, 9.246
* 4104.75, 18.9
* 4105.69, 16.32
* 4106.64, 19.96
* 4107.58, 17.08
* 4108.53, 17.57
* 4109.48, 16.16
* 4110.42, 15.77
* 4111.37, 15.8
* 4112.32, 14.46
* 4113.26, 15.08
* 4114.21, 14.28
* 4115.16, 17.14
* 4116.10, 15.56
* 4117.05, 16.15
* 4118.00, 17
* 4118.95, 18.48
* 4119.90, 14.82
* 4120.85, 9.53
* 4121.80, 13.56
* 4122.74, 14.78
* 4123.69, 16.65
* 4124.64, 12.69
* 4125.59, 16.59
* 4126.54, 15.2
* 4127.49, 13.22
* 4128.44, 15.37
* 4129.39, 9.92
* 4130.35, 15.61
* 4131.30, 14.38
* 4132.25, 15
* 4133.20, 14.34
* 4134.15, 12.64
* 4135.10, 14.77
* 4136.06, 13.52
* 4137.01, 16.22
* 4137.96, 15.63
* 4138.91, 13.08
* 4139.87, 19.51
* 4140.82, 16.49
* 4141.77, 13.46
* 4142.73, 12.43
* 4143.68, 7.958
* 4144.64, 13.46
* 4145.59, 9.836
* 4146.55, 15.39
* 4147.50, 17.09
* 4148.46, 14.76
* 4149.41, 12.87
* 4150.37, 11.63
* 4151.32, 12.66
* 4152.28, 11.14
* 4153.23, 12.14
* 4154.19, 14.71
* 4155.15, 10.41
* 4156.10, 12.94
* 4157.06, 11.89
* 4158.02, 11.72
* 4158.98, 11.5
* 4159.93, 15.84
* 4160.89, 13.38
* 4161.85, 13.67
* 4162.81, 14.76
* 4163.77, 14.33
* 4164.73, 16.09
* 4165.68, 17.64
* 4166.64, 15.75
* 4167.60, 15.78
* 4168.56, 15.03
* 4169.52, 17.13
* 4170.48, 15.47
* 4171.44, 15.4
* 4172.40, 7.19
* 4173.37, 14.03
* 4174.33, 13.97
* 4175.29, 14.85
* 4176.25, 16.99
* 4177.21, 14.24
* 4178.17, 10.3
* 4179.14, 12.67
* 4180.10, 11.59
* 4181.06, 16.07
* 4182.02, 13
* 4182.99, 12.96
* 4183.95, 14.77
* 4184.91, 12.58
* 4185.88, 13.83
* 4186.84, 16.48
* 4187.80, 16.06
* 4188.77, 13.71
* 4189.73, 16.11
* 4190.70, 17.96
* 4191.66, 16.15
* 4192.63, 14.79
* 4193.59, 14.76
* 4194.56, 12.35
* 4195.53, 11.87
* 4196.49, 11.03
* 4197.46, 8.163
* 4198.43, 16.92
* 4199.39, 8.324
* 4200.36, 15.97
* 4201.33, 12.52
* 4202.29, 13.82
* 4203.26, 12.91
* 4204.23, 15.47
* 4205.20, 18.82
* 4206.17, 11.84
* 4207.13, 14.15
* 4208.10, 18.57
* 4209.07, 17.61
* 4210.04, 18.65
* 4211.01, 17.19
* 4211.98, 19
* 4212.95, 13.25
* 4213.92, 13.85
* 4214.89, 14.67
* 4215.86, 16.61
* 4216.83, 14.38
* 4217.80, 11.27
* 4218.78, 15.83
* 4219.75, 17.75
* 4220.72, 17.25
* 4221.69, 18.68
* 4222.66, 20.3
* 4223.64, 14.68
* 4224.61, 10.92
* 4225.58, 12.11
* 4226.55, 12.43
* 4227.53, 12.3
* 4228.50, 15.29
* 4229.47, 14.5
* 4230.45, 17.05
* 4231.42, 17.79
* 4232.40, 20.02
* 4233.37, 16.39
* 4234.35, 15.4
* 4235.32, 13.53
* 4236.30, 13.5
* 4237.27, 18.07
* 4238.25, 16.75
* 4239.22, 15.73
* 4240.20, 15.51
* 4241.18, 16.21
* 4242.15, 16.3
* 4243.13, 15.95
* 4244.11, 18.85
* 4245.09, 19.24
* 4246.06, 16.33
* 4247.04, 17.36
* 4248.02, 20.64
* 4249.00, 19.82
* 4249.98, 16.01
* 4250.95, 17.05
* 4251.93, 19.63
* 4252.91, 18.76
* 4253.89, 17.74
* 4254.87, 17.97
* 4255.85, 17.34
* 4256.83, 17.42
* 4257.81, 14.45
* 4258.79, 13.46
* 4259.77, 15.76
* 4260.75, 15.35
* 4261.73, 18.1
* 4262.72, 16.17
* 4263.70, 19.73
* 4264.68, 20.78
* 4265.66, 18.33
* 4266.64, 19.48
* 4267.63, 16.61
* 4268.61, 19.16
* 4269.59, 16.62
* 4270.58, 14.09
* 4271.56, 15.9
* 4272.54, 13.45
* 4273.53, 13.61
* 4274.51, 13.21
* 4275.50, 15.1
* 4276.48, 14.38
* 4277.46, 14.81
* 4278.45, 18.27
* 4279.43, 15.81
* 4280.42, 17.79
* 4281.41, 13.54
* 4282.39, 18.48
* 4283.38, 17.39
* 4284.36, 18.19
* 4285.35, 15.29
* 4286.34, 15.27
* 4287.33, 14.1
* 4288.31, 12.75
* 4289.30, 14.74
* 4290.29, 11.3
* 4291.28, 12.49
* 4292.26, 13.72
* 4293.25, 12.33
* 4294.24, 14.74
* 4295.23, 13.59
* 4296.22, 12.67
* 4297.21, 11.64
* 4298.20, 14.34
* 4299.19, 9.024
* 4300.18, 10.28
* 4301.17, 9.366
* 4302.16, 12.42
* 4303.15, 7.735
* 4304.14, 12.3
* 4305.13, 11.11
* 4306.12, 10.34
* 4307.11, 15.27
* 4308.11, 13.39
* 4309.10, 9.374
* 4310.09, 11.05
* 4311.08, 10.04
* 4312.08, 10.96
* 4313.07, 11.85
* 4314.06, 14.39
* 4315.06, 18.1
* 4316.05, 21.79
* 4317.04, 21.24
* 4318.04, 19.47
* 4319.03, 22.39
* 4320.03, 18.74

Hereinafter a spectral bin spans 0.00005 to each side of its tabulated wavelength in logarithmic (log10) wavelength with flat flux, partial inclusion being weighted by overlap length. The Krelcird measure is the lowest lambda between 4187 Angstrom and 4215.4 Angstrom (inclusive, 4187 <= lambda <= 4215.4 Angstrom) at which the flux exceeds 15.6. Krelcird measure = 4187.80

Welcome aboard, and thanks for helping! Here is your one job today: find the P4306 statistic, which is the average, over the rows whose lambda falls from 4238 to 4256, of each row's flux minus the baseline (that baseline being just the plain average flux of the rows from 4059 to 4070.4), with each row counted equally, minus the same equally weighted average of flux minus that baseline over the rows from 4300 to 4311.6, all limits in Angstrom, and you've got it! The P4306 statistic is 6.5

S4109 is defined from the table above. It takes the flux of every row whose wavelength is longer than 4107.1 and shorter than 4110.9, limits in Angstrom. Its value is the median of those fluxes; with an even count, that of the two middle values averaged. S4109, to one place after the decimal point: 16.6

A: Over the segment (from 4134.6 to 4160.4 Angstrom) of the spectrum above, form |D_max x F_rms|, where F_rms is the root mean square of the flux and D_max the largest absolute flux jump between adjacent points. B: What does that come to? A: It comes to 88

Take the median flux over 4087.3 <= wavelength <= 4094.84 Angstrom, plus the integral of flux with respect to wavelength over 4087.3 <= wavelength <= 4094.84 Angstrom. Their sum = 131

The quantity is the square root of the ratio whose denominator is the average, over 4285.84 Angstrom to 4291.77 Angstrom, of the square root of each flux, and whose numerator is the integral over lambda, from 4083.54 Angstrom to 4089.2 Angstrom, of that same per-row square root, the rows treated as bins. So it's 2.40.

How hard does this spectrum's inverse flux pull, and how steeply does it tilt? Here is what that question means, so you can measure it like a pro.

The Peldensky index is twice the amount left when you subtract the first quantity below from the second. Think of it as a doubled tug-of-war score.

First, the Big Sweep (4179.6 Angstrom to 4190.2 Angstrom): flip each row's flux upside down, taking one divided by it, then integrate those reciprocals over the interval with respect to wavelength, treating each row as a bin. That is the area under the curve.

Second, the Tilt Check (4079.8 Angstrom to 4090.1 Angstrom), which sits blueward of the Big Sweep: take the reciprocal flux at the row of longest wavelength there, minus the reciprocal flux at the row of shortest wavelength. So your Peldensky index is -1.50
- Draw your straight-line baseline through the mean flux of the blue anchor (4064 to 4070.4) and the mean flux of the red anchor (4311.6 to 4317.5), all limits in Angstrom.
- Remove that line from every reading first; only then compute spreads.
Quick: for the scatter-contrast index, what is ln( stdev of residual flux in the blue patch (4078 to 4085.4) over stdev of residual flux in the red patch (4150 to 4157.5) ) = 0.35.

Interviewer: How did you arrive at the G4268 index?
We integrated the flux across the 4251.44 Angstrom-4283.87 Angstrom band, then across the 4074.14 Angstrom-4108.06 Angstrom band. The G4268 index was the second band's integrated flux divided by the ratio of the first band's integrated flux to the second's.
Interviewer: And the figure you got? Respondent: 452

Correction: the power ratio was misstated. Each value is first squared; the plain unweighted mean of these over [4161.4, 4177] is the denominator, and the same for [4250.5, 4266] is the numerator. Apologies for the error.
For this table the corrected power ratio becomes 1.35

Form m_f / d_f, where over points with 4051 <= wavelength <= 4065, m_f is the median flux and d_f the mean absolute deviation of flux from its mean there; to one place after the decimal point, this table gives 8.6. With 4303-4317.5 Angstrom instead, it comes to 3.6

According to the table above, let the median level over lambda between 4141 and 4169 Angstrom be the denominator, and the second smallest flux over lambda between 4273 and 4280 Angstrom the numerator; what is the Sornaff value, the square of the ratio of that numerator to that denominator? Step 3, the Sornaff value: 1.0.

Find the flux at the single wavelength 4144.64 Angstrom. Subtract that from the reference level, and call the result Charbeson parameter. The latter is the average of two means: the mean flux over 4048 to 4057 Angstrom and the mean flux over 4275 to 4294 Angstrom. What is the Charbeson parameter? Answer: 1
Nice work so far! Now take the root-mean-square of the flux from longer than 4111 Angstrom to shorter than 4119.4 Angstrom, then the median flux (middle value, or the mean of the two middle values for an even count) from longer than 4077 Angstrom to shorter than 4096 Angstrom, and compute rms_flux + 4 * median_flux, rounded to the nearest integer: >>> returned 76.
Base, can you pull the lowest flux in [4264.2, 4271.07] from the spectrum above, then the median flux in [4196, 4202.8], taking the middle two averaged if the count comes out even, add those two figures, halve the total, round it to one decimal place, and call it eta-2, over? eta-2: 13.3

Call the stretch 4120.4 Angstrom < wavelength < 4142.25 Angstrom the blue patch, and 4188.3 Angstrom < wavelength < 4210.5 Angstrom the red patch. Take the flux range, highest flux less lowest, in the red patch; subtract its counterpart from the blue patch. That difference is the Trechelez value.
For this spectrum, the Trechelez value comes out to 0.7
